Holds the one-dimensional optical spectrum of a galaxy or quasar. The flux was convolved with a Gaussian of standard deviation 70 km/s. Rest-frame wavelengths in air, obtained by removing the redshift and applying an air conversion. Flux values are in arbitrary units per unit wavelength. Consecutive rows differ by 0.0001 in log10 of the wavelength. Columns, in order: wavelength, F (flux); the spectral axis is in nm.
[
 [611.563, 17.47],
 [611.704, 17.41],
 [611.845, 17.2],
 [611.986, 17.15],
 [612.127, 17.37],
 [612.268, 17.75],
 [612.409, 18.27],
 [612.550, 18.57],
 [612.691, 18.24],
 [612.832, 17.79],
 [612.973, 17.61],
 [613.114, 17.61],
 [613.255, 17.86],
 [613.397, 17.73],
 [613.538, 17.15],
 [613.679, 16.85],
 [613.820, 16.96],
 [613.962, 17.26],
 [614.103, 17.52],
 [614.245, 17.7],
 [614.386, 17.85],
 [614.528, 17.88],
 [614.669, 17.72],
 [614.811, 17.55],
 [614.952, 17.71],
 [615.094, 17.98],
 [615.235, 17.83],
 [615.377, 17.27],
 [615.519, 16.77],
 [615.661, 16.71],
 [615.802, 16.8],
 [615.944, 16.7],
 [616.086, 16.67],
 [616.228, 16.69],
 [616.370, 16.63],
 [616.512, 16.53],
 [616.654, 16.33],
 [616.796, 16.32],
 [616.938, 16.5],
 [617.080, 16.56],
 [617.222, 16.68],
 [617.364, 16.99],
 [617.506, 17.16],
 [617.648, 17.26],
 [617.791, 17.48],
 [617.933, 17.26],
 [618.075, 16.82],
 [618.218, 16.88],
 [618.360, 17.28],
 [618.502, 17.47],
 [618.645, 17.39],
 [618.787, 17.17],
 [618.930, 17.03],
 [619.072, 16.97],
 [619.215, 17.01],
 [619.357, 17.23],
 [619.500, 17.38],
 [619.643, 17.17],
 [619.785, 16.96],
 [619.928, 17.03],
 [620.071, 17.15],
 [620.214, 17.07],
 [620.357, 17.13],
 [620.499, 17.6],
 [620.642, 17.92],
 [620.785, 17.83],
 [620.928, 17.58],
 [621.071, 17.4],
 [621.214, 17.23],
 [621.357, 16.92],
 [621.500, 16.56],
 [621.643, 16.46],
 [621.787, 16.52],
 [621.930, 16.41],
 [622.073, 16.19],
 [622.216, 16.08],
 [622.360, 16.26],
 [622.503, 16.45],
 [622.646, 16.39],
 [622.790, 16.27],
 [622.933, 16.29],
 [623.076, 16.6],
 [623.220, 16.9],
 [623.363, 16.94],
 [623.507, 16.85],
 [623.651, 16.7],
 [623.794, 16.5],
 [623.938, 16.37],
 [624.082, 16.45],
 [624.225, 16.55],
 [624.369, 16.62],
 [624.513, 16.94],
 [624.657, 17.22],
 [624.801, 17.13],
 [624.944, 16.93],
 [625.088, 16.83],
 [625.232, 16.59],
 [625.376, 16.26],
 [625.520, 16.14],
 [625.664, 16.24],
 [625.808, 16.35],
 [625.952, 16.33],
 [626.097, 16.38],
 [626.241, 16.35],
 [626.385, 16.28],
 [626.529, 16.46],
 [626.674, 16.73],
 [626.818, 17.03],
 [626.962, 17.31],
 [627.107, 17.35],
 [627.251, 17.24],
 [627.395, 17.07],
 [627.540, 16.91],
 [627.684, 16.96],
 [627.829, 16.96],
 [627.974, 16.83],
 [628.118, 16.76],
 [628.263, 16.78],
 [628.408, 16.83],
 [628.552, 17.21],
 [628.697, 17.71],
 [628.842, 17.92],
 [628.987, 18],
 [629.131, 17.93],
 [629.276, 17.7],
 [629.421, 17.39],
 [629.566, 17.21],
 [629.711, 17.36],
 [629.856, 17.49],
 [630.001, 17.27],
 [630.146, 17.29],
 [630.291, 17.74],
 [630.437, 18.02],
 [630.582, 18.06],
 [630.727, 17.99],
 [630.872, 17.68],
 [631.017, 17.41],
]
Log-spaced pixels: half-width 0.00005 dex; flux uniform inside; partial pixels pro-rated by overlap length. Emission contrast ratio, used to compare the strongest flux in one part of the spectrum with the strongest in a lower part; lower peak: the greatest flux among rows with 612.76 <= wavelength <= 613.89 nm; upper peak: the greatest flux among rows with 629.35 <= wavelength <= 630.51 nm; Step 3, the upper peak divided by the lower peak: 1.01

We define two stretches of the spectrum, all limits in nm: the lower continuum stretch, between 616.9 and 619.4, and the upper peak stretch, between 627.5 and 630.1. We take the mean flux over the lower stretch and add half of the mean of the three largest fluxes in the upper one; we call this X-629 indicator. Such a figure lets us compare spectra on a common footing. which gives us 26.0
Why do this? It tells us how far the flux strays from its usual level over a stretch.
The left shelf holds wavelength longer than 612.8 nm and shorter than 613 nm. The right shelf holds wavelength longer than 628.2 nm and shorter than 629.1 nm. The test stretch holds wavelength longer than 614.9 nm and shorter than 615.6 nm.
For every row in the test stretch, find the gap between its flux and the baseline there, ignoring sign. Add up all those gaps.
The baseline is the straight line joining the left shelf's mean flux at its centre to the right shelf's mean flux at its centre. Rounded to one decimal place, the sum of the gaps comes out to 1.8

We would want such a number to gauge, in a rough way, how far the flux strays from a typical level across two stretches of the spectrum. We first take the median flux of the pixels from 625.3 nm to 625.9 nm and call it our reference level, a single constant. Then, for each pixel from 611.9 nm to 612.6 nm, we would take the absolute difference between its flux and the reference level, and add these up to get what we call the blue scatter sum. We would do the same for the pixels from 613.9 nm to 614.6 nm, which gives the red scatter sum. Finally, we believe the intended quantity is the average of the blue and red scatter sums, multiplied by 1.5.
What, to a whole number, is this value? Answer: 11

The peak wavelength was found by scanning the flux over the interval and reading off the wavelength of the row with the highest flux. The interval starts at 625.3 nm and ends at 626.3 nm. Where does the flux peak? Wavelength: 626.097 nm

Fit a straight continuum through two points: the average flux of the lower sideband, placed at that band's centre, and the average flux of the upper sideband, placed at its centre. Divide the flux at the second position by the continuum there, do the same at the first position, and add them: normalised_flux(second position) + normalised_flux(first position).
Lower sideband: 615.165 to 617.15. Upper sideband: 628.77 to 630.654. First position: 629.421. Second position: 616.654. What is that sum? 1.96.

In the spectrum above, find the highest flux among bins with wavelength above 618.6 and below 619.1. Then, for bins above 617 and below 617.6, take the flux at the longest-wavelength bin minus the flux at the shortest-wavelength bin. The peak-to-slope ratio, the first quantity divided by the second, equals 29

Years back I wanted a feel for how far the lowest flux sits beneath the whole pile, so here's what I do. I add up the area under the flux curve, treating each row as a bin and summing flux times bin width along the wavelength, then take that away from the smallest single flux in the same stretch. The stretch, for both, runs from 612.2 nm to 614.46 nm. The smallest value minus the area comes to -23.1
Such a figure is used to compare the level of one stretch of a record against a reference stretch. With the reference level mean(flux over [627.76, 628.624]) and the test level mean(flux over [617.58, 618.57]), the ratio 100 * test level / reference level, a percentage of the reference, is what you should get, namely 102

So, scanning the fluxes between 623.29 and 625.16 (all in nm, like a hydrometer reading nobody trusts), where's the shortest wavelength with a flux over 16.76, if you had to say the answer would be 623.363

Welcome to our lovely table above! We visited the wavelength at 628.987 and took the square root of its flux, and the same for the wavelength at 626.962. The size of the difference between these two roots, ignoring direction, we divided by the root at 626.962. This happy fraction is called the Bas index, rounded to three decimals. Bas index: 0.020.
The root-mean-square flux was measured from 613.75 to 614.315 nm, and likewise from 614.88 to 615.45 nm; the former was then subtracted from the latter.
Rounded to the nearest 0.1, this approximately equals 0.3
